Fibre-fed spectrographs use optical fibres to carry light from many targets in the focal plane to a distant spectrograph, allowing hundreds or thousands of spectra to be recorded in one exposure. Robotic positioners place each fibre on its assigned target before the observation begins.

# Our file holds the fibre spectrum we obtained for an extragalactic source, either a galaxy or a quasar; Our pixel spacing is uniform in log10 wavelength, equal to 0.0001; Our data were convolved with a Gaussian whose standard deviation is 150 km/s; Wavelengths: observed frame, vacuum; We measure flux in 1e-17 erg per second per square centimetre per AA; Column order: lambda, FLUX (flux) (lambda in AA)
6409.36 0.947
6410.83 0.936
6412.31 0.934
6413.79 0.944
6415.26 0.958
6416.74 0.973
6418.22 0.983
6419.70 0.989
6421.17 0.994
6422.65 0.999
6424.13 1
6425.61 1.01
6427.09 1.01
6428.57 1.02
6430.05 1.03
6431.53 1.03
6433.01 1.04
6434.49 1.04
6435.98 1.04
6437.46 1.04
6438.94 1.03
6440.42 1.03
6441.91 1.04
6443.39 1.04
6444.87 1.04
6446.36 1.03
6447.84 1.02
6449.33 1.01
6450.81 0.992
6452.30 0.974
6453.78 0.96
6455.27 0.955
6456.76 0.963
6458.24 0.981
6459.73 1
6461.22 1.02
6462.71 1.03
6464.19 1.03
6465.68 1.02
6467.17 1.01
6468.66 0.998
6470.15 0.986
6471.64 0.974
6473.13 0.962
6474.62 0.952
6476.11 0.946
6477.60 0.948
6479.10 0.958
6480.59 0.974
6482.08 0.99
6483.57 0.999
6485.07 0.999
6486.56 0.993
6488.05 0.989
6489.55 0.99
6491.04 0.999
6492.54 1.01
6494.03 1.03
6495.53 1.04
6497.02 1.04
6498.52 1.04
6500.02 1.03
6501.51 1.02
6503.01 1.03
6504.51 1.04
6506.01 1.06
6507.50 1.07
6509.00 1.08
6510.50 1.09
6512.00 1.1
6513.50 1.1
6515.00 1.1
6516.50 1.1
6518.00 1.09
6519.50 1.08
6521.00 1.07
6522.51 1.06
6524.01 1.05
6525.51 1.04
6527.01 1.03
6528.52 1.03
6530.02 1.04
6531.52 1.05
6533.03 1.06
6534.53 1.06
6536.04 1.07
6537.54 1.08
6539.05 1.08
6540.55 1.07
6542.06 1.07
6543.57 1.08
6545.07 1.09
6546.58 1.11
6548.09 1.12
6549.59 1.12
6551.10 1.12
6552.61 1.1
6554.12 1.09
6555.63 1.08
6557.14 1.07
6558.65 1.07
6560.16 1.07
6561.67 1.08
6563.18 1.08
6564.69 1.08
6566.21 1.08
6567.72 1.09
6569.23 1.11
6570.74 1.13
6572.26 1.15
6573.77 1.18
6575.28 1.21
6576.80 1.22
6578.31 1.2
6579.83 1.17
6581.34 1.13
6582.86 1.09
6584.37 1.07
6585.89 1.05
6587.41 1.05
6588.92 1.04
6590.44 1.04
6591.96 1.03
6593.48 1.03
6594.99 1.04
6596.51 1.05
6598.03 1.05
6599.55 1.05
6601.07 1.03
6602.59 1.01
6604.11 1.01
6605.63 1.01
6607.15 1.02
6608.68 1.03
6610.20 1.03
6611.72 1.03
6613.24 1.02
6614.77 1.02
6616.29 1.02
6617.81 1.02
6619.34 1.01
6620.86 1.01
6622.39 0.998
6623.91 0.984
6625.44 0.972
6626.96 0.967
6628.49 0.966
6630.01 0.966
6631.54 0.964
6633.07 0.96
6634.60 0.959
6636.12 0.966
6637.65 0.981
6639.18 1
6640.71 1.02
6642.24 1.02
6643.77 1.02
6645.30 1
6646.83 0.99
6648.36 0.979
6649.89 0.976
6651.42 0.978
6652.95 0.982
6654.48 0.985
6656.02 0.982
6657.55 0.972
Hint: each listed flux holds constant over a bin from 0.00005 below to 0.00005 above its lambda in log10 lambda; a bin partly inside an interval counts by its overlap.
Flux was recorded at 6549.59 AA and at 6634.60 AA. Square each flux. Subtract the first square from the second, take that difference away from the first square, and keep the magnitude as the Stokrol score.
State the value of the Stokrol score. 1.59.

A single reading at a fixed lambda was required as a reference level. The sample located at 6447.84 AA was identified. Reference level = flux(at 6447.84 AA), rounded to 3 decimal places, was 1.020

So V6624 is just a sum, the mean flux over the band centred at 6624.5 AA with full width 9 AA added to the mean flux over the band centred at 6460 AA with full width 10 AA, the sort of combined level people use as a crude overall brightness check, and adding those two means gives 1.98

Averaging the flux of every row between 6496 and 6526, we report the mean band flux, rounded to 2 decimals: 1.06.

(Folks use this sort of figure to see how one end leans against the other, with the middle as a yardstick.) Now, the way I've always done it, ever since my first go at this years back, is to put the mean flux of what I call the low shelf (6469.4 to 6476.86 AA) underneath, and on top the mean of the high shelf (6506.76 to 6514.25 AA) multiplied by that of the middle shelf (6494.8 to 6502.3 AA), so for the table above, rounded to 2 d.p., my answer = 1.17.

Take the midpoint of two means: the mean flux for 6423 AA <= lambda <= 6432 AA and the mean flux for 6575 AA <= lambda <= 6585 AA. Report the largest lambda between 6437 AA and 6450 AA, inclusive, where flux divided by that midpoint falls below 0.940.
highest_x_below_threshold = 6449.33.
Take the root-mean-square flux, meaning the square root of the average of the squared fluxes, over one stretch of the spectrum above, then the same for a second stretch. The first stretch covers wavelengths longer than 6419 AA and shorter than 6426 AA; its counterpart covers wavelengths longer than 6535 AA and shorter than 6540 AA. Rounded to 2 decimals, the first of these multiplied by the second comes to 1.07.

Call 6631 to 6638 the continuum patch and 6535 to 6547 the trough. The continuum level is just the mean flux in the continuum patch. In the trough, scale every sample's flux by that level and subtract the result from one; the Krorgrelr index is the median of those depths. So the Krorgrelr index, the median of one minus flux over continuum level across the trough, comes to -0.12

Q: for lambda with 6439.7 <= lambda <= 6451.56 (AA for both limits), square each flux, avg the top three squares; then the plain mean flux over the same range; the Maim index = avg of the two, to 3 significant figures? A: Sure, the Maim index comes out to 1.05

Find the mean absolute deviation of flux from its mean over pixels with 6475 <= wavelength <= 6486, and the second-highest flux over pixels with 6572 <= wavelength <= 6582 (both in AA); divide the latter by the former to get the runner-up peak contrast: 62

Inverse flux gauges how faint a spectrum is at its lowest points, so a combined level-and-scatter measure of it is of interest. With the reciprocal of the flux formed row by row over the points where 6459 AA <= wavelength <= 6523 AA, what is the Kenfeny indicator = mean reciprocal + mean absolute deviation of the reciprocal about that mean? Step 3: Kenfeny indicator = 1.01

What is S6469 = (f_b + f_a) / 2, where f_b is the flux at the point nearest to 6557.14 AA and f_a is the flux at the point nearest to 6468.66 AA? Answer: 1.03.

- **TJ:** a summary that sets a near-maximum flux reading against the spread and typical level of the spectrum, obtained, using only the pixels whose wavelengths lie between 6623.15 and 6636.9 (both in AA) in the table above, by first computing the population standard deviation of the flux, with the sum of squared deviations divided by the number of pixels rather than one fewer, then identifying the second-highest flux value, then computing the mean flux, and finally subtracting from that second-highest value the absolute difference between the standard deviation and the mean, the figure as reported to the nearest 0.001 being 0.012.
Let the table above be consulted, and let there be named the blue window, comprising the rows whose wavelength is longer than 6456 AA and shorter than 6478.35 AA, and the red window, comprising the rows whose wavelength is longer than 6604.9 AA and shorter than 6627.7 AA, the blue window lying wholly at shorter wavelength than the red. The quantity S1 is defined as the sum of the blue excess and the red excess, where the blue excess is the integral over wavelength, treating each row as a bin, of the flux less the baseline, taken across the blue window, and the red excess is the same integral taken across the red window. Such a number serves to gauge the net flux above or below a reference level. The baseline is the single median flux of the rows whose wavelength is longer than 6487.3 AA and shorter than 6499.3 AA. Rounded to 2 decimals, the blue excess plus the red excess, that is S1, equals -0.96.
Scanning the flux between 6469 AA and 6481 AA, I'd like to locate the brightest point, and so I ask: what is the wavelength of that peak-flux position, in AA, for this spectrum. 6470.15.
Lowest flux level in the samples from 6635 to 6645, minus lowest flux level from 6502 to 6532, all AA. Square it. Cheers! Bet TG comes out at 0.0041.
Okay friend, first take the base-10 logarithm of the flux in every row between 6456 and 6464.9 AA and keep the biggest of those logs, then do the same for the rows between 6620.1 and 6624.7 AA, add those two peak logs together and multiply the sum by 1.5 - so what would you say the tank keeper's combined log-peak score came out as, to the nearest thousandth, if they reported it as 0.026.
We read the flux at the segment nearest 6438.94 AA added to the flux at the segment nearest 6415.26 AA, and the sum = 1.99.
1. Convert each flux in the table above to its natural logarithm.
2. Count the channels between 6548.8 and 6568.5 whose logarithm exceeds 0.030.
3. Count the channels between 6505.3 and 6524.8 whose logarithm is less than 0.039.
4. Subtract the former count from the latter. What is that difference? -13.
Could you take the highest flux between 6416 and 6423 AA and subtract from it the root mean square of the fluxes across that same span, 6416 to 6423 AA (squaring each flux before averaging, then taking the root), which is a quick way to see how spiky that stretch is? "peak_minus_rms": 0.011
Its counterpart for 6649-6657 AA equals 0.004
